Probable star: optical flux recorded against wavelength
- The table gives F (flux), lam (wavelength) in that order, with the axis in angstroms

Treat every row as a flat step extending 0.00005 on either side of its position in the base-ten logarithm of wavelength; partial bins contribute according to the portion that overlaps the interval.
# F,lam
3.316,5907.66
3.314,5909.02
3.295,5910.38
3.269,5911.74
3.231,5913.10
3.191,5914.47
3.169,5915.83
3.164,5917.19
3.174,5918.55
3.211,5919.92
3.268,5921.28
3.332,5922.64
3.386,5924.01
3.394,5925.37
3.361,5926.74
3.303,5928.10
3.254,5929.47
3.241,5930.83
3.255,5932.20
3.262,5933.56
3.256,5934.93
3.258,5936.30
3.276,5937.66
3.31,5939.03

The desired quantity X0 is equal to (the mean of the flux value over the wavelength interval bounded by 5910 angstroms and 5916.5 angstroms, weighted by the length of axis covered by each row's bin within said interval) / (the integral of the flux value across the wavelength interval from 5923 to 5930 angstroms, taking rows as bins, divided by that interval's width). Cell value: 0.97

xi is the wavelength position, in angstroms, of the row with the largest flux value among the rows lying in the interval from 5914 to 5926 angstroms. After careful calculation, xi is 5925.37 angstroms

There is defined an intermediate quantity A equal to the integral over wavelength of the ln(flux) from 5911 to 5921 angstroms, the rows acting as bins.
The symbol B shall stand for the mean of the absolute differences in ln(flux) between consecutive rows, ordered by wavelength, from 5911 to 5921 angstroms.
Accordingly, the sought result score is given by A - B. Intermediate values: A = 11.6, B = 0.008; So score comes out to 11.6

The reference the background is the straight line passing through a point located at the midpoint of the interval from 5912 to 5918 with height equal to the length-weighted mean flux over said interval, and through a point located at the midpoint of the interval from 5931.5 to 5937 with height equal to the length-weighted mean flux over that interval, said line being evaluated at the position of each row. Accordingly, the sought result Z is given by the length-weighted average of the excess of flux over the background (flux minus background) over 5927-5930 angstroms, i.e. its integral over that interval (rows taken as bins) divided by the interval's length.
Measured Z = 0.05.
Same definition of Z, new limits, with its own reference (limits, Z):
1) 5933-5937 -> 0.00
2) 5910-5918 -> 0.03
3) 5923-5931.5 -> 0.09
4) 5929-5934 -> 0.00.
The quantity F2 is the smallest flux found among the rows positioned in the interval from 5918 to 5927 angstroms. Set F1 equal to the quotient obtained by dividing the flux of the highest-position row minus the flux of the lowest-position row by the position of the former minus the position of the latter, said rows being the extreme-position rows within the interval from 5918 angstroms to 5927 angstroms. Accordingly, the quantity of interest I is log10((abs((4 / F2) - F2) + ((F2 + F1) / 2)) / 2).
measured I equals 0.245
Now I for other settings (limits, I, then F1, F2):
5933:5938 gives 0.262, 0.003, 3.256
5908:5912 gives 0.264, -0.017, 3.269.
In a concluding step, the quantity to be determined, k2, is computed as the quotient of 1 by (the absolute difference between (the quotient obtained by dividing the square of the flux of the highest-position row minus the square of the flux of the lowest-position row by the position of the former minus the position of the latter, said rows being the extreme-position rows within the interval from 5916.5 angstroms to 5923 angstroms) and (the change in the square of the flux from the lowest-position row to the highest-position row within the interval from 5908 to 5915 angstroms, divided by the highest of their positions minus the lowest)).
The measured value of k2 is 3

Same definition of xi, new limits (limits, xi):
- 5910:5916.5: 5910.38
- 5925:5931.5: 5925.37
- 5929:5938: 5937.66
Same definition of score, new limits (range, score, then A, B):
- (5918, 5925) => 8.3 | 8.3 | 0.016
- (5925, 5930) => 6.0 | 6.0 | 0.014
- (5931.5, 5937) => 6.5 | 6.5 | 0.002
